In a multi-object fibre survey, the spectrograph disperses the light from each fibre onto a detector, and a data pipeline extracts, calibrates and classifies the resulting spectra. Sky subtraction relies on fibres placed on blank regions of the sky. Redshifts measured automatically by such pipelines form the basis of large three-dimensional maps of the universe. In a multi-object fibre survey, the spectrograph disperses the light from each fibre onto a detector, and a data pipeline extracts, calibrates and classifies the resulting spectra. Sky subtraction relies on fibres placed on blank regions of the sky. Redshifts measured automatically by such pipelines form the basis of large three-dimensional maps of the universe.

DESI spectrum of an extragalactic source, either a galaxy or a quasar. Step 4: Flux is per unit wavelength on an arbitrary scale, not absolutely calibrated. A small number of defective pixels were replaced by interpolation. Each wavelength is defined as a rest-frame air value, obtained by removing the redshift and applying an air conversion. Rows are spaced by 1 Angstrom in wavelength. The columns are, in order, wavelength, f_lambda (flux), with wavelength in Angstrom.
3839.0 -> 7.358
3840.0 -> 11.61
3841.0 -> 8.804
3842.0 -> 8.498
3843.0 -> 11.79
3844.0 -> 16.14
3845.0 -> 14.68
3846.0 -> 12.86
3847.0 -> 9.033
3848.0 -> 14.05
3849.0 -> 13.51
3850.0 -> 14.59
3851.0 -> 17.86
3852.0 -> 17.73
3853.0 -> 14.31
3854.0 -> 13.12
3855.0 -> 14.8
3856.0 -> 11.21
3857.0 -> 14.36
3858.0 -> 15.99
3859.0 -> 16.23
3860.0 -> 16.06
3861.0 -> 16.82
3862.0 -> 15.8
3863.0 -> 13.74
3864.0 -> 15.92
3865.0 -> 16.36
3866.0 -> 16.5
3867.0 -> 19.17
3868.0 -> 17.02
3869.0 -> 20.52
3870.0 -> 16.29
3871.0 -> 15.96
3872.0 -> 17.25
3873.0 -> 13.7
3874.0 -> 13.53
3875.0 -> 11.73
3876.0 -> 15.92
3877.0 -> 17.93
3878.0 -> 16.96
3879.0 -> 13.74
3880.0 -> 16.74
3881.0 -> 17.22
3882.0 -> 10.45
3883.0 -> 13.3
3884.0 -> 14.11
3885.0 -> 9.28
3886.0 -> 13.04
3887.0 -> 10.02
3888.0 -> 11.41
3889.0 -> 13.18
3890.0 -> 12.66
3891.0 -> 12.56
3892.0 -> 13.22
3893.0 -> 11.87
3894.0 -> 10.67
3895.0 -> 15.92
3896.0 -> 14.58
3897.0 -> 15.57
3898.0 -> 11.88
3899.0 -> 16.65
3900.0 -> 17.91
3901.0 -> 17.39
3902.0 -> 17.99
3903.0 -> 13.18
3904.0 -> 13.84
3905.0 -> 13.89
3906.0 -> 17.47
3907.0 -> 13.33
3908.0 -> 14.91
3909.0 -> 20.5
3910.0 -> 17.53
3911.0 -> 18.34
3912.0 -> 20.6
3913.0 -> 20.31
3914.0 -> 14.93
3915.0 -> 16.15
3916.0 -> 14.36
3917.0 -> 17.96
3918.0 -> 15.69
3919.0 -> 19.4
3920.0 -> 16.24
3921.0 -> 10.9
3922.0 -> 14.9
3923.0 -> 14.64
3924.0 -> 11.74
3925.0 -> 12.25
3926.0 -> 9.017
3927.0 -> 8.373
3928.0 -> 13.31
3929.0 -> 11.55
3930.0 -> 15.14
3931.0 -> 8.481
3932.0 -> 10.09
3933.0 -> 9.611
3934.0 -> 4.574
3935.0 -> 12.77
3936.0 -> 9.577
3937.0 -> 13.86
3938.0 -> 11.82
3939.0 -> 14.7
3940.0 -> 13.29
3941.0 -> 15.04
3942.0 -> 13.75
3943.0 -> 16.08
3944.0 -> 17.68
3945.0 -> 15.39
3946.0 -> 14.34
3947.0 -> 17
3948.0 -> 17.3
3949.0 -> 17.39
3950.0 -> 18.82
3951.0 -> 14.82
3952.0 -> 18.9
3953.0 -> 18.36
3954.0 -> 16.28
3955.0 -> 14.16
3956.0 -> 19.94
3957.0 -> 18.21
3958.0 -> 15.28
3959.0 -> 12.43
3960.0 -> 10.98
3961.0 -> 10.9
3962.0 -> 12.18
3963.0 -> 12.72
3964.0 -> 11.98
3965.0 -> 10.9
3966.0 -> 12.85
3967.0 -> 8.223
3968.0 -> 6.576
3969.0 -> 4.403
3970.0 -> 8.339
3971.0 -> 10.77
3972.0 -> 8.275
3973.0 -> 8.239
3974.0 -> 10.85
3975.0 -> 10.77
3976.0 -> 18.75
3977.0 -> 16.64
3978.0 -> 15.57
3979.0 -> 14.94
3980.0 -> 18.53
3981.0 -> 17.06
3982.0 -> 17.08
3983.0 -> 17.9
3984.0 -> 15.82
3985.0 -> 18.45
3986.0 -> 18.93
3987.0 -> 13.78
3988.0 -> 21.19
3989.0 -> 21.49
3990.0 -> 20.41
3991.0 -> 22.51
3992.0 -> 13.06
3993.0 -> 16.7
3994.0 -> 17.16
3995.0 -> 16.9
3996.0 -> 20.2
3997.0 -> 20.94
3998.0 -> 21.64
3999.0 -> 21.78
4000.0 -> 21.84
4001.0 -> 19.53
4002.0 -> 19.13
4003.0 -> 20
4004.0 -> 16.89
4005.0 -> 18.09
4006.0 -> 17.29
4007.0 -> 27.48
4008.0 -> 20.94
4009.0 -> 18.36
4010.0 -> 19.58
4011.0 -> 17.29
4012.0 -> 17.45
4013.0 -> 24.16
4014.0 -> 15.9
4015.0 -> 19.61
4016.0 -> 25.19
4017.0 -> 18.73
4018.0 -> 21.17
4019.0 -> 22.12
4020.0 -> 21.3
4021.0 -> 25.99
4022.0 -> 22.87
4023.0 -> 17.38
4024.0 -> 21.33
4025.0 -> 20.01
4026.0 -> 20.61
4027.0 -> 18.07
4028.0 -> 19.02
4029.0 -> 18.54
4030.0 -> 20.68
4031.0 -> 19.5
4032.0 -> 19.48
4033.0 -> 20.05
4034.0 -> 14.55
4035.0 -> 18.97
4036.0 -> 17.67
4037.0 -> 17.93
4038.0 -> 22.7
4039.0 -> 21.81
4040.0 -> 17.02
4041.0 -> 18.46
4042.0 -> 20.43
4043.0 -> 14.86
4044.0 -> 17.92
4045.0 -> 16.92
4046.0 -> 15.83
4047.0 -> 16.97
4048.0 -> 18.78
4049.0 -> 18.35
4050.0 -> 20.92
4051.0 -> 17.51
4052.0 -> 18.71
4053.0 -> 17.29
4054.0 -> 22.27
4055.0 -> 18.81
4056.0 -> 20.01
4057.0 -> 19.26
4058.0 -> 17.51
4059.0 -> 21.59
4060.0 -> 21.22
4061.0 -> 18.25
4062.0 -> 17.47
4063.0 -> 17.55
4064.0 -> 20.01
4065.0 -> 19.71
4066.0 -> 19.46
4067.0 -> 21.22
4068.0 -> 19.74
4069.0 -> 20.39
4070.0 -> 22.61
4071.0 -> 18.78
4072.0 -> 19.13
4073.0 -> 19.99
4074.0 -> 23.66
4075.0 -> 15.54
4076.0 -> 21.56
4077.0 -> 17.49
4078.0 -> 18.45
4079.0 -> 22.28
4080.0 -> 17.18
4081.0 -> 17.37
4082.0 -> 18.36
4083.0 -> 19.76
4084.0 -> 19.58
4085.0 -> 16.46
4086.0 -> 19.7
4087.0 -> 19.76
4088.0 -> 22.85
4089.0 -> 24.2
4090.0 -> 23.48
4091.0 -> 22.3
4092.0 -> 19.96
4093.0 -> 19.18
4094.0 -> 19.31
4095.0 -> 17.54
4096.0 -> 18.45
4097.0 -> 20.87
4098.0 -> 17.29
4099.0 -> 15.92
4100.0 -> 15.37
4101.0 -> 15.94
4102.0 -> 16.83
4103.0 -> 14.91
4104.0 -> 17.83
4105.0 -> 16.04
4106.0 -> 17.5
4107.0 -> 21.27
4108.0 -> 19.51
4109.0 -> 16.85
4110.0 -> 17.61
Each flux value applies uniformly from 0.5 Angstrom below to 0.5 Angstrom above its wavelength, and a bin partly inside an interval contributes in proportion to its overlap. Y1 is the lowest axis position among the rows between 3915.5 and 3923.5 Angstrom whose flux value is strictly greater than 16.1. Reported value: 3917.0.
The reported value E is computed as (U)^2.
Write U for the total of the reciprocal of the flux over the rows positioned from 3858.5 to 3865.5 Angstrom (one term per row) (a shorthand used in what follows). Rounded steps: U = 0.443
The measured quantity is 0.20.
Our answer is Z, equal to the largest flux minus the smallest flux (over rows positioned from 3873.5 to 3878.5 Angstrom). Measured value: 6.2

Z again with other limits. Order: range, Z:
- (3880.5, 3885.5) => 7.9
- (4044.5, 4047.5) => 1.1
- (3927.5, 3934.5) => 10.6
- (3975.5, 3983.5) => 3.8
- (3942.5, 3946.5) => 3.3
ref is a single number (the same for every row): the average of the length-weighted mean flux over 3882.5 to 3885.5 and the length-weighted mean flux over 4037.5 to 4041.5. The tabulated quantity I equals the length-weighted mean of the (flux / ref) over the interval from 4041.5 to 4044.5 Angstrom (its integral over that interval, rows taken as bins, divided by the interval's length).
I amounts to 1.10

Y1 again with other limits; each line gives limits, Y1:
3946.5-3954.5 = 3947.0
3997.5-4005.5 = 3998.0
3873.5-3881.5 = 3877.0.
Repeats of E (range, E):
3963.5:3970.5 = 0.76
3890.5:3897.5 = 0.28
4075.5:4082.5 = 0.14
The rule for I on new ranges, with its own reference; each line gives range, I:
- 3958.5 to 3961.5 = 0.71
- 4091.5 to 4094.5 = 1.21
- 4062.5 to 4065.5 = 1.18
